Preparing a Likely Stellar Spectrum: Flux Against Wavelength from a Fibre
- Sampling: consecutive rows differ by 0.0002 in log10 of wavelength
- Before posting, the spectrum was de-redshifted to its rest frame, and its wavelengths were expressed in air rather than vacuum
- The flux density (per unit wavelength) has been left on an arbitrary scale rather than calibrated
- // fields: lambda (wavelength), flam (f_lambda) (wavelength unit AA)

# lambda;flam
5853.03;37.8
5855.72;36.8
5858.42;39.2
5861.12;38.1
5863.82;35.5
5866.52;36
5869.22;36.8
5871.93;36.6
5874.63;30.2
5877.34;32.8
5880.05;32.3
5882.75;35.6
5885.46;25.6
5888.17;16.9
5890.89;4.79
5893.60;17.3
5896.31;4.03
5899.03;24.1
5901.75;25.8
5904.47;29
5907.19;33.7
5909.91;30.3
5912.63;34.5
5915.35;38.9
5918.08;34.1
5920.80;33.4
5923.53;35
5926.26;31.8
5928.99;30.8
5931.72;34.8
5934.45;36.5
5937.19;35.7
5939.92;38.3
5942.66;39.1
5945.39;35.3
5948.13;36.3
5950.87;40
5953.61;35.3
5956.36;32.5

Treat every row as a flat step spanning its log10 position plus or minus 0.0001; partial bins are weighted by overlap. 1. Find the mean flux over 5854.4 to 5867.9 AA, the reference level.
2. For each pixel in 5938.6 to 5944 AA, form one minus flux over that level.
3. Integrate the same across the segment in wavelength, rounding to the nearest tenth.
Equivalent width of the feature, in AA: -0.2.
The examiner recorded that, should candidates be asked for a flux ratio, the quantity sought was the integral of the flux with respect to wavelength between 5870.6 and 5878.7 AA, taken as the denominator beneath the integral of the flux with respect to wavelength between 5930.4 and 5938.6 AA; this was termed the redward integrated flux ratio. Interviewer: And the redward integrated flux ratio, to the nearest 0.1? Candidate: 1.1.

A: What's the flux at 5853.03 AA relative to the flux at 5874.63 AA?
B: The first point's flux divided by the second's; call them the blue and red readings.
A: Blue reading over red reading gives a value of 1.25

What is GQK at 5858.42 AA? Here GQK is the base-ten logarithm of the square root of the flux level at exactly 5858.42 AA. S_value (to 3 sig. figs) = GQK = 0.797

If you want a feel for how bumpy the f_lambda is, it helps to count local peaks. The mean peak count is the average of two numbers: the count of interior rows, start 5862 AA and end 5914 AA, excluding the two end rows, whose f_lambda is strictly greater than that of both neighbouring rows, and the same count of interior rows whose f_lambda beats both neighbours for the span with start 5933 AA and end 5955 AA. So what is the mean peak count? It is 3.5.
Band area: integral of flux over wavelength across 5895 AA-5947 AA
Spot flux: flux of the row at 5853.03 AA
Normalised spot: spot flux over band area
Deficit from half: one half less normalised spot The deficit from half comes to 0.477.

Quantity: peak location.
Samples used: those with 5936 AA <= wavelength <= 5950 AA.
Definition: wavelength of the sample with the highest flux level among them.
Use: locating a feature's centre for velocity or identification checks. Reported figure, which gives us 5942.66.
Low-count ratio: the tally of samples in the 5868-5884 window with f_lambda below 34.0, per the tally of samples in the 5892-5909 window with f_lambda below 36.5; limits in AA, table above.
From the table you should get 0.50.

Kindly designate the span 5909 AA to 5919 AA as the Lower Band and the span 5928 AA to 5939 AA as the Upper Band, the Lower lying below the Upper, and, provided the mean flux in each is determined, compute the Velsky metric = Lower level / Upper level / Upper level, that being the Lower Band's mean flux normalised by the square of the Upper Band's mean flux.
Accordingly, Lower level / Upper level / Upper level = 0.029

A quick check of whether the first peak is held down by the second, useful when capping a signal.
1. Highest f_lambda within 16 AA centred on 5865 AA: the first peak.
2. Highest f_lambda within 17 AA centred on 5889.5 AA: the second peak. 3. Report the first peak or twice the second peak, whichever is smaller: 39.2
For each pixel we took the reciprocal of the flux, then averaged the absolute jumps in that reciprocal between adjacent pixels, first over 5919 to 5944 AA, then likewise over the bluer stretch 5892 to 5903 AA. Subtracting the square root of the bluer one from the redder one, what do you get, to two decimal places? -0.36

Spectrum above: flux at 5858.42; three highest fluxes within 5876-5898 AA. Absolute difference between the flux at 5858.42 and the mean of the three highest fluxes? 6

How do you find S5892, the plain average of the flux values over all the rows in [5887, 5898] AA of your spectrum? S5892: 11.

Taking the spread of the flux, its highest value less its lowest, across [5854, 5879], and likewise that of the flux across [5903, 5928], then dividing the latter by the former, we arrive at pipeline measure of 1.1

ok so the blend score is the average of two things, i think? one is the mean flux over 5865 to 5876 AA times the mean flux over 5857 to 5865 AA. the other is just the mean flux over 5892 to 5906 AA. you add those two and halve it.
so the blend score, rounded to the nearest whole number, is 666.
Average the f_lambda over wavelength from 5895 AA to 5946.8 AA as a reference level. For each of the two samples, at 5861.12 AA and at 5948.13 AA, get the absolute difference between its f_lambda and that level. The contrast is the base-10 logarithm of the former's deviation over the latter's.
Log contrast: 0.1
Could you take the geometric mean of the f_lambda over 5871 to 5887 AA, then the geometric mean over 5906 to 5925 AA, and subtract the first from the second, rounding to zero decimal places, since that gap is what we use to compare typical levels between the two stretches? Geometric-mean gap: 2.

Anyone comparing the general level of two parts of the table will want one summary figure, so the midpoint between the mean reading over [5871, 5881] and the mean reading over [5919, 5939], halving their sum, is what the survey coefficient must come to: 33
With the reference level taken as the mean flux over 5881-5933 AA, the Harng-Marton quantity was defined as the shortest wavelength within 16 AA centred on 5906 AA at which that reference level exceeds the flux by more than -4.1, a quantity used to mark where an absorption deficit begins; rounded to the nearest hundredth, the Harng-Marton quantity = 5899.03 AA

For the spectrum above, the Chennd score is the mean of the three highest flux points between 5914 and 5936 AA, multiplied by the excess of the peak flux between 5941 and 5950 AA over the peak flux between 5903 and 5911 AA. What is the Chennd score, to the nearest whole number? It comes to 199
